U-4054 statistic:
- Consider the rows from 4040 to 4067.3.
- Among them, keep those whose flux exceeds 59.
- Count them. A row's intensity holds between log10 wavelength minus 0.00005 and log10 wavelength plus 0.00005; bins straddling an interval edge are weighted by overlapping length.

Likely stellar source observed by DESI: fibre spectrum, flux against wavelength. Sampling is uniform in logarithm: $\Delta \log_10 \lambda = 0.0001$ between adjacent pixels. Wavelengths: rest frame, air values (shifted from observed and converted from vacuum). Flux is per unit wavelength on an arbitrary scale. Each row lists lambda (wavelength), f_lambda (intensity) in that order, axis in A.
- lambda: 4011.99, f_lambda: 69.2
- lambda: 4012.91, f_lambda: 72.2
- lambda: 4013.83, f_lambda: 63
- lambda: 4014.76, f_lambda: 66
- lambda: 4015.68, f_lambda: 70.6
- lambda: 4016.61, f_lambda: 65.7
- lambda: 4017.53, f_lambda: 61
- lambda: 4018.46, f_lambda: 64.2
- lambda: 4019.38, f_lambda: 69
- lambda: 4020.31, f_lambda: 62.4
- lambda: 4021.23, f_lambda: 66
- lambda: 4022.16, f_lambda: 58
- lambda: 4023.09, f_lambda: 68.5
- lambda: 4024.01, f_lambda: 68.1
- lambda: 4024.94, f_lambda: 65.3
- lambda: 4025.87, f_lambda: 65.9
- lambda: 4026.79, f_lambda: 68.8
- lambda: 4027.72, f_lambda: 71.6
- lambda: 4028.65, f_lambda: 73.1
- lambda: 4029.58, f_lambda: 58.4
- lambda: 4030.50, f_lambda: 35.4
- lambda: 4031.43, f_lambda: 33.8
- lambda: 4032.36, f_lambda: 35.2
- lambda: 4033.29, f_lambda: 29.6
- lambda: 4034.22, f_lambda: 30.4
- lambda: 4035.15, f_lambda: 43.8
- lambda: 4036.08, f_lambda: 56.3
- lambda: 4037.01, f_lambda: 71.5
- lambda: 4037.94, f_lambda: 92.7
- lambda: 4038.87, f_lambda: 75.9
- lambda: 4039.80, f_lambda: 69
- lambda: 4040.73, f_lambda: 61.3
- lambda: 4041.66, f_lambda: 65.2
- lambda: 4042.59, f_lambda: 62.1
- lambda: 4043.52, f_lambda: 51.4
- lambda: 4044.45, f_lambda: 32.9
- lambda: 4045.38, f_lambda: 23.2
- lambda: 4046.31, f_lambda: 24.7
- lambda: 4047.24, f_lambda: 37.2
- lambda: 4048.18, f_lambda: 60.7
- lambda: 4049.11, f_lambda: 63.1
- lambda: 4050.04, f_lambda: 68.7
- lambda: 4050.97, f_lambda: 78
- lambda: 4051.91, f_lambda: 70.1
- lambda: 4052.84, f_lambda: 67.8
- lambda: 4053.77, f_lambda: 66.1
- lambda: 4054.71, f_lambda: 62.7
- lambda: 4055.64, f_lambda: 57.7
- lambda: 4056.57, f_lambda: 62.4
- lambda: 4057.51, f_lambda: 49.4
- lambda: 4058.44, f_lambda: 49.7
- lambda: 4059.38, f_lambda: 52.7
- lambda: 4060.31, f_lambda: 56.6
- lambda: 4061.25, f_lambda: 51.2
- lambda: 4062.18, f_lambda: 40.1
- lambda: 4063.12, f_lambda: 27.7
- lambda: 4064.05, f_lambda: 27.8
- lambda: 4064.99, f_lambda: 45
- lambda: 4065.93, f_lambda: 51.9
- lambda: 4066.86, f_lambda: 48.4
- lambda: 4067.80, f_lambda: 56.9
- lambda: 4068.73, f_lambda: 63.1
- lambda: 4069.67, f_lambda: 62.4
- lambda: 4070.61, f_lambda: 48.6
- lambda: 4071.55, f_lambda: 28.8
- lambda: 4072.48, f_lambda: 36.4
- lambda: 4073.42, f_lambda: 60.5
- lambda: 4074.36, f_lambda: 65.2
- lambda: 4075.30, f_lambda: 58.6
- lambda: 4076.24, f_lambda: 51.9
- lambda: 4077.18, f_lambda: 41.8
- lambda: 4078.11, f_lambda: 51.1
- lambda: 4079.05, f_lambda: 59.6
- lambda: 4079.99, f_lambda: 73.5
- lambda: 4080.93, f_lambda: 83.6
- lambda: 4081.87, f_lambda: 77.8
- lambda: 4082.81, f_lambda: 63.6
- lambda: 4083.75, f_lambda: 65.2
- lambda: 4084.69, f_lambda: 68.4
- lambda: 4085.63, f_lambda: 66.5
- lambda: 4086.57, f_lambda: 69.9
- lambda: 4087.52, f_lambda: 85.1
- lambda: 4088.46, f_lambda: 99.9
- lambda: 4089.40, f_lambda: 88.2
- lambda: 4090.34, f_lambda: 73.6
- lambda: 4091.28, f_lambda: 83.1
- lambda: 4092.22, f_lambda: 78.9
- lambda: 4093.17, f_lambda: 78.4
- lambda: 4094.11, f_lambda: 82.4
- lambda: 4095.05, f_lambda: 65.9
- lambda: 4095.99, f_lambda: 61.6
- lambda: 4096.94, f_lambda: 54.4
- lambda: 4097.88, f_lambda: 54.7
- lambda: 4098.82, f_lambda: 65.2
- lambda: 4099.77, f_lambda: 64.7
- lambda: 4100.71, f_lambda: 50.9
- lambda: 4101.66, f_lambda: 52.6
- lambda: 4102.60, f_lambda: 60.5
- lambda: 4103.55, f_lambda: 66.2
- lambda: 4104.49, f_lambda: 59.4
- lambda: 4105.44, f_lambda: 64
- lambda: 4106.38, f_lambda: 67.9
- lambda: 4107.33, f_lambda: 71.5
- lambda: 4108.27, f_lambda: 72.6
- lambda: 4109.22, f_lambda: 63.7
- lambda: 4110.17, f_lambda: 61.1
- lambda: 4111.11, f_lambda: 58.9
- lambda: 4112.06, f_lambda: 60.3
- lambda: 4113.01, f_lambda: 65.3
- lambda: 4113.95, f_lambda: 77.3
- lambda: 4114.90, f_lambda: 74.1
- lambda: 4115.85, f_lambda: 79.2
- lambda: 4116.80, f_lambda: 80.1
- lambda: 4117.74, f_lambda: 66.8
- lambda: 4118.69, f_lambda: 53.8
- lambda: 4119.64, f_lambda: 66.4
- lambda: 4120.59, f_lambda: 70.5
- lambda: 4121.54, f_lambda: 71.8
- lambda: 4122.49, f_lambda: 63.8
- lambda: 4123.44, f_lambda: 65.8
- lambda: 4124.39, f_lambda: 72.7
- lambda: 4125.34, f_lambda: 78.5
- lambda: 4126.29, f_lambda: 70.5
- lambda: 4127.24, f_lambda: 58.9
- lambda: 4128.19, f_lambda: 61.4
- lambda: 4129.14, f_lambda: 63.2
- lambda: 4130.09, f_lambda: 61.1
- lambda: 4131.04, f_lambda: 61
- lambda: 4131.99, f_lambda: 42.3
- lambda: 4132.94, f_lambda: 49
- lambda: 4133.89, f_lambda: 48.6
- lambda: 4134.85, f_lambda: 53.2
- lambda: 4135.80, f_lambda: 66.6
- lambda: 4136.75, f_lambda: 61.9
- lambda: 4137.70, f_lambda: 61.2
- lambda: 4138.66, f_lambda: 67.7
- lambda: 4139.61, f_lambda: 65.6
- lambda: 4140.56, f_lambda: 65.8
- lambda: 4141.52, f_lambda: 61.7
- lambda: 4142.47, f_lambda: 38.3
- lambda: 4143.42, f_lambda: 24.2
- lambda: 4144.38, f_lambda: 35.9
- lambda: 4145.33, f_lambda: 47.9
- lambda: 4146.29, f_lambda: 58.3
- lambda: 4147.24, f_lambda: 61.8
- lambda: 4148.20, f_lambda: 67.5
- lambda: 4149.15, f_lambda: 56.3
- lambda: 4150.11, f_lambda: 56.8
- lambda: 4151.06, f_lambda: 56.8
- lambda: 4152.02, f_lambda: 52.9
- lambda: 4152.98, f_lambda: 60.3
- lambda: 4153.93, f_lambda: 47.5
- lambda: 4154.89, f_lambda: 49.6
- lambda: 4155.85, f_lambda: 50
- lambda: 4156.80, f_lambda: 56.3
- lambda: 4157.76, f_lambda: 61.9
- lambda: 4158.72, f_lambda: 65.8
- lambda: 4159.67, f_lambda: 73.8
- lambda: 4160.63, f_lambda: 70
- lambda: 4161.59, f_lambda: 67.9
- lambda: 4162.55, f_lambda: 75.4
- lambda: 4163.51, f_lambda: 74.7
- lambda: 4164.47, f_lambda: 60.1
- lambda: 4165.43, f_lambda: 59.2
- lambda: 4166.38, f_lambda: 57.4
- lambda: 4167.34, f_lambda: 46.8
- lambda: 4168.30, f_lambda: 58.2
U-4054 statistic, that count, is 12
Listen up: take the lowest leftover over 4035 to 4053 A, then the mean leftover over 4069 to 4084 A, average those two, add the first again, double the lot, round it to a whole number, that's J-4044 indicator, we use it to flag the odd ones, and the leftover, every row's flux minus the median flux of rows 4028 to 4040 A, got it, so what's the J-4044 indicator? -98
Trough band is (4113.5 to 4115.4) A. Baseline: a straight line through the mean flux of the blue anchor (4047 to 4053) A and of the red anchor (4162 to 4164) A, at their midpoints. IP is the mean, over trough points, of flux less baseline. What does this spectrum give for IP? 6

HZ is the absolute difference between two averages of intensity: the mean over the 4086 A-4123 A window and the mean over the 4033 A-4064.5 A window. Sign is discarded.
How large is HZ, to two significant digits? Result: 15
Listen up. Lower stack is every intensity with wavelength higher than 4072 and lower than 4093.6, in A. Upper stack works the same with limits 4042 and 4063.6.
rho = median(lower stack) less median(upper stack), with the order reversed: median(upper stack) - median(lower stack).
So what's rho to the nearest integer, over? -12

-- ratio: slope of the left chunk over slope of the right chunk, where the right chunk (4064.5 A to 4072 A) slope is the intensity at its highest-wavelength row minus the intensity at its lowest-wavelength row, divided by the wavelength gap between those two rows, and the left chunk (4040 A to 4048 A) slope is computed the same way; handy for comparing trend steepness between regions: 1.5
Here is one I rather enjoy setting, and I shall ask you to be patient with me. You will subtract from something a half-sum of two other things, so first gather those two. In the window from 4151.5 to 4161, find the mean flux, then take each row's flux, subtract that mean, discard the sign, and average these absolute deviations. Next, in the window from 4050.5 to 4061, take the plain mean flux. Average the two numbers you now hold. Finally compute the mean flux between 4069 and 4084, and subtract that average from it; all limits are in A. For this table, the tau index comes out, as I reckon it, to 23.7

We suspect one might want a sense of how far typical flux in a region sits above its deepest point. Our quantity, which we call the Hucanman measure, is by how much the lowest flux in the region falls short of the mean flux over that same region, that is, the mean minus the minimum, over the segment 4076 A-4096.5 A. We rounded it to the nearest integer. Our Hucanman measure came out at 30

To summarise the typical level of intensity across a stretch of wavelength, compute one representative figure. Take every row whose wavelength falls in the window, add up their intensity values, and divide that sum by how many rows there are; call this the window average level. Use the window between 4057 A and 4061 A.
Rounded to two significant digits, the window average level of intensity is 52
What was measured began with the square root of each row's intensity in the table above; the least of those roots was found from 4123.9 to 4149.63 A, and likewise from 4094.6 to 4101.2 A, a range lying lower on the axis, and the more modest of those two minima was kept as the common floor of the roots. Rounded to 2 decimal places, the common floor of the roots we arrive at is 4.92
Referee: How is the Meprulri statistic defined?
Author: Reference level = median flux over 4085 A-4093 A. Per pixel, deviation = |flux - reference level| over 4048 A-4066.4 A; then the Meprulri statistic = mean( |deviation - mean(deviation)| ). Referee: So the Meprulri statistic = 10.4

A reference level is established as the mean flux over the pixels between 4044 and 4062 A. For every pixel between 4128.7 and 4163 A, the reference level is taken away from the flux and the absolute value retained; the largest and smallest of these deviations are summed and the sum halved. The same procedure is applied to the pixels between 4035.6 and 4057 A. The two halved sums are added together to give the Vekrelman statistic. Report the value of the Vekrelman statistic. 36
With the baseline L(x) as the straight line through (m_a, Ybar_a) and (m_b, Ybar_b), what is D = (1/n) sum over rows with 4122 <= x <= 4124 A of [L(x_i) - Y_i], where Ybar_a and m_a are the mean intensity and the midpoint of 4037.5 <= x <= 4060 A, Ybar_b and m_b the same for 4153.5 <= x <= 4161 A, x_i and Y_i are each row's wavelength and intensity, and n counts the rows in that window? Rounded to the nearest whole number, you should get -6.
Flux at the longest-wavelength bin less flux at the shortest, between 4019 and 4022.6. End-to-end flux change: -11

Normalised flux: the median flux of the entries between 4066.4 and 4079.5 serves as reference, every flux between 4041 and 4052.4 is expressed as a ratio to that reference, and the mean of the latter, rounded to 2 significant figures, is 0.98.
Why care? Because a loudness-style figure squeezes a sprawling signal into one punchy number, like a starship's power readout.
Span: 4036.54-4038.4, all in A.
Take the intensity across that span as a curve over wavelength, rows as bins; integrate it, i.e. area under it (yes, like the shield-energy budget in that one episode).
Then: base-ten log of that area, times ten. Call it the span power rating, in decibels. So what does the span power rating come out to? 21.8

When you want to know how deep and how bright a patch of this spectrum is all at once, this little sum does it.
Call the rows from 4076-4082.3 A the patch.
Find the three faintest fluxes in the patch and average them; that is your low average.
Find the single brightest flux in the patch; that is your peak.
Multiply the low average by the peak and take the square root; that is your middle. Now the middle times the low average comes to 3066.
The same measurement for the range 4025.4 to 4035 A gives 1495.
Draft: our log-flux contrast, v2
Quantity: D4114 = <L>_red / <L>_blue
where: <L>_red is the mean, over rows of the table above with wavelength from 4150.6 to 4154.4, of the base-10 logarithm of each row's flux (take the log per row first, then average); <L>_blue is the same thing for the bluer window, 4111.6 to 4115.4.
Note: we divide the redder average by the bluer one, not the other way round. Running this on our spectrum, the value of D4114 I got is 0.94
